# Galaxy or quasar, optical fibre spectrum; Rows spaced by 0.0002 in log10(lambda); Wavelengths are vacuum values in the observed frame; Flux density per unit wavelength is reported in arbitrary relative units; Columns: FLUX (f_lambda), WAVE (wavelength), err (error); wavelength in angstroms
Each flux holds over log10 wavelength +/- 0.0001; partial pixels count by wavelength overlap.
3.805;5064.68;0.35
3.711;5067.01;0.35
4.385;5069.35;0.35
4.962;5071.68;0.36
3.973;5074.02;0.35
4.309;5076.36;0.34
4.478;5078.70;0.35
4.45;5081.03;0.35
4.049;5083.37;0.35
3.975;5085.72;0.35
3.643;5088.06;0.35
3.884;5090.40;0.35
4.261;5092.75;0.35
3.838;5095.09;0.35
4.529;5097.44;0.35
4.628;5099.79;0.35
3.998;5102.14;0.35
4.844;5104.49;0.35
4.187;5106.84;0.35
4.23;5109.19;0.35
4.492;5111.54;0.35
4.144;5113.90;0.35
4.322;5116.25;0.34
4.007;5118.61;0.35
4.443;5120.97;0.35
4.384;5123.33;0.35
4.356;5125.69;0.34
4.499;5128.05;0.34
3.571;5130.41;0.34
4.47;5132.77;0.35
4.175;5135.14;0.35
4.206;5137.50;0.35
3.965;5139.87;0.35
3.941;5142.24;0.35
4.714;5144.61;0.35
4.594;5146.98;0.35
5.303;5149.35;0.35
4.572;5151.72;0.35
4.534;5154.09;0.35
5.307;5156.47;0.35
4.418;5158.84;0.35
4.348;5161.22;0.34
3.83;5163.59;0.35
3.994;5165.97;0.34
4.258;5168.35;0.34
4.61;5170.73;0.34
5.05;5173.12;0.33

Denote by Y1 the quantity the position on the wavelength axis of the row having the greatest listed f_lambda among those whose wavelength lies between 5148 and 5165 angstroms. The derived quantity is 5156.47 angstroms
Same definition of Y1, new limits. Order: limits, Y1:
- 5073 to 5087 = 5078.70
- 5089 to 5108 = 5104.49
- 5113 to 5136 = 5128.05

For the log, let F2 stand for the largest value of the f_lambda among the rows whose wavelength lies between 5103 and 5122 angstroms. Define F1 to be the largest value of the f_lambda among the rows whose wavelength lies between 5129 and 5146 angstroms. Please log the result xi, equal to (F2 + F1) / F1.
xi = 2.03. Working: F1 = 4.714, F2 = 4.844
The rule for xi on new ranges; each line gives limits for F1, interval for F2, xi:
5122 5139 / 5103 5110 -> 2.08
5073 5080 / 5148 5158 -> 2.19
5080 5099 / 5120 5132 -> 1.99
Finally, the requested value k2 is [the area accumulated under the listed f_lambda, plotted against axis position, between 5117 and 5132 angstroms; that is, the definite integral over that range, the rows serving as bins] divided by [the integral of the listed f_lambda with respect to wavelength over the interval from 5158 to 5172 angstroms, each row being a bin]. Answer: 1.066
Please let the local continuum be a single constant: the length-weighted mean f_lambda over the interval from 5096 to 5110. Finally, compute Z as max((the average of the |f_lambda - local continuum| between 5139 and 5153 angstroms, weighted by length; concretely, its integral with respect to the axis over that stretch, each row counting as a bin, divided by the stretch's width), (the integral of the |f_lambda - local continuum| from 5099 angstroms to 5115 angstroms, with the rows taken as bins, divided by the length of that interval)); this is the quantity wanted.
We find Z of 0.41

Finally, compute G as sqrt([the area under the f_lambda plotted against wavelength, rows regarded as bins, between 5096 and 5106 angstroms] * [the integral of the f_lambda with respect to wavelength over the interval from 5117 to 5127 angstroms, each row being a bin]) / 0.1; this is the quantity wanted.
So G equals 438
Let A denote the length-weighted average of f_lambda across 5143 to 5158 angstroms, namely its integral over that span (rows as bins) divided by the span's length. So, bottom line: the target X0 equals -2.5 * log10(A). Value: -1.70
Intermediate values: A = 4.80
